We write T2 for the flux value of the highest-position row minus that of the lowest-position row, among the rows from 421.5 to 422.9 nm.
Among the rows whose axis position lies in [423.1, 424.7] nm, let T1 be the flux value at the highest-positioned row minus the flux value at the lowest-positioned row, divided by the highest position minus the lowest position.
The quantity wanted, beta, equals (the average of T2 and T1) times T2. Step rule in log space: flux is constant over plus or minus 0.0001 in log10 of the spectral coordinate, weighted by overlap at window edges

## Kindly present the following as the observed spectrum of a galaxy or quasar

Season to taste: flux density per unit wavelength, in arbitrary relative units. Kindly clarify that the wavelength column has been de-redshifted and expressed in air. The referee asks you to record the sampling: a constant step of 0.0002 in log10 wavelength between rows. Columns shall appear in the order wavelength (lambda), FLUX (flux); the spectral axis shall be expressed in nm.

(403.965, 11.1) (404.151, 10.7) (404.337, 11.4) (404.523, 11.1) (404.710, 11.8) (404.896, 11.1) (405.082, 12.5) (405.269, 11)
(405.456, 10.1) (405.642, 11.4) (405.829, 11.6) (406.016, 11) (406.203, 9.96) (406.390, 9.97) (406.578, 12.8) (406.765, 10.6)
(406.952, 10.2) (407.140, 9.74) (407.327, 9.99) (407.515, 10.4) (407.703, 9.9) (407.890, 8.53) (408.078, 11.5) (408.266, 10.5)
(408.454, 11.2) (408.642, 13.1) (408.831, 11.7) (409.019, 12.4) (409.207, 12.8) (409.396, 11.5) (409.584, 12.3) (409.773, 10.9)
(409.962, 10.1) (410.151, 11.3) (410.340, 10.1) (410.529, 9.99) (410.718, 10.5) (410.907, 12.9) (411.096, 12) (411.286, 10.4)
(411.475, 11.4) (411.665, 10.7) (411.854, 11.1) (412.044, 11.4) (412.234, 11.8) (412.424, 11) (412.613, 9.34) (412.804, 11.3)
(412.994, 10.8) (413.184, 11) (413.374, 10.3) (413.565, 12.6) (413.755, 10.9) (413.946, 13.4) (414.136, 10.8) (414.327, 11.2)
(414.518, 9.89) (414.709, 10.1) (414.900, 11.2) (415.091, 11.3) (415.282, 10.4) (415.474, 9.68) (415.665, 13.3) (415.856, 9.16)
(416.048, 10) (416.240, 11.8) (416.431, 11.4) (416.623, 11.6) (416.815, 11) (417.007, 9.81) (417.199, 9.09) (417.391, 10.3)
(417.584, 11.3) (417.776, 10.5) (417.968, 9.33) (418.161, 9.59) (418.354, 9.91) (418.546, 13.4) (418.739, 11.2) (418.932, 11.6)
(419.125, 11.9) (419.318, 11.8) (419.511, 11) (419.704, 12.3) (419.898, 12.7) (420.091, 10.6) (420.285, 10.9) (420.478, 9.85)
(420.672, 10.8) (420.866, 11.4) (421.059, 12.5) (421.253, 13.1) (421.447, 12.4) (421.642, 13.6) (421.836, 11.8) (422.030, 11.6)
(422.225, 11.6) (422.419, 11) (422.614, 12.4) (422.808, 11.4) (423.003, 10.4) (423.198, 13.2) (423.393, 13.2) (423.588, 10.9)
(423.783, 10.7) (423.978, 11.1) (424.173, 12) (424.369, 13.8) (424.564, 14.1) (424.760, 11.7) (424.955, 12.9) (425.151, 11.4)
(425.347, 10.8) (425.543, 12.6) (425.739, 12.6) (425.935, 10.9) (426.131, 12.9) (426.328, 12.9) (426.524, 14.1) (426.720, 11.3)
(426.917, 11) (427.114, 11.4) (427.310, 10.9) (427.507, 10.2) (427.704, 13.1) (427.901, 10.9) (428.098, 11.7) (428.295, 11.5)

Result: 2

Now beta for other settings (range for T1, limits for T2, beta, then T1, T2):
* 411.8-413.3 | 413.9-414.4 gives 3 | -0.1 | -2.2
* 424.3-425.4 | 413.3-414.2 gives -1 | -3.1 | 0.5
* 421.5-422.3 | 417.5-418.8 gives 0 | -3.4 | -0.1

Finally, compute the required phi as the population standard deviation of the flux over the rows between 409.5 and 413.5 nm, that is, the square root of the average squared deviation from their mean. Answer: 0.82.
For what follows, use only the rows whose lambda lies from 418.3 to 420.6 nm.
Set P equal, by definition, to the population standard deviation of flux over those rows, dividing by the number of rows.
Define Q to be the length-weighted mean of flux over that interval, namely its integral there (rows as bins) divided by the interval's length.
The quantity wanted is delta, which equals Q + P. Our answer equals 12.5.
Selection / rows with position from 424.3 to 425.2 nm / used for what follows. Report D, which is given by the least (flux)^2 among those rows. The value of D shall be 130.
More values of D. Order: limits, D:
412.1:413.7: 87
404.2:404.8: 123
